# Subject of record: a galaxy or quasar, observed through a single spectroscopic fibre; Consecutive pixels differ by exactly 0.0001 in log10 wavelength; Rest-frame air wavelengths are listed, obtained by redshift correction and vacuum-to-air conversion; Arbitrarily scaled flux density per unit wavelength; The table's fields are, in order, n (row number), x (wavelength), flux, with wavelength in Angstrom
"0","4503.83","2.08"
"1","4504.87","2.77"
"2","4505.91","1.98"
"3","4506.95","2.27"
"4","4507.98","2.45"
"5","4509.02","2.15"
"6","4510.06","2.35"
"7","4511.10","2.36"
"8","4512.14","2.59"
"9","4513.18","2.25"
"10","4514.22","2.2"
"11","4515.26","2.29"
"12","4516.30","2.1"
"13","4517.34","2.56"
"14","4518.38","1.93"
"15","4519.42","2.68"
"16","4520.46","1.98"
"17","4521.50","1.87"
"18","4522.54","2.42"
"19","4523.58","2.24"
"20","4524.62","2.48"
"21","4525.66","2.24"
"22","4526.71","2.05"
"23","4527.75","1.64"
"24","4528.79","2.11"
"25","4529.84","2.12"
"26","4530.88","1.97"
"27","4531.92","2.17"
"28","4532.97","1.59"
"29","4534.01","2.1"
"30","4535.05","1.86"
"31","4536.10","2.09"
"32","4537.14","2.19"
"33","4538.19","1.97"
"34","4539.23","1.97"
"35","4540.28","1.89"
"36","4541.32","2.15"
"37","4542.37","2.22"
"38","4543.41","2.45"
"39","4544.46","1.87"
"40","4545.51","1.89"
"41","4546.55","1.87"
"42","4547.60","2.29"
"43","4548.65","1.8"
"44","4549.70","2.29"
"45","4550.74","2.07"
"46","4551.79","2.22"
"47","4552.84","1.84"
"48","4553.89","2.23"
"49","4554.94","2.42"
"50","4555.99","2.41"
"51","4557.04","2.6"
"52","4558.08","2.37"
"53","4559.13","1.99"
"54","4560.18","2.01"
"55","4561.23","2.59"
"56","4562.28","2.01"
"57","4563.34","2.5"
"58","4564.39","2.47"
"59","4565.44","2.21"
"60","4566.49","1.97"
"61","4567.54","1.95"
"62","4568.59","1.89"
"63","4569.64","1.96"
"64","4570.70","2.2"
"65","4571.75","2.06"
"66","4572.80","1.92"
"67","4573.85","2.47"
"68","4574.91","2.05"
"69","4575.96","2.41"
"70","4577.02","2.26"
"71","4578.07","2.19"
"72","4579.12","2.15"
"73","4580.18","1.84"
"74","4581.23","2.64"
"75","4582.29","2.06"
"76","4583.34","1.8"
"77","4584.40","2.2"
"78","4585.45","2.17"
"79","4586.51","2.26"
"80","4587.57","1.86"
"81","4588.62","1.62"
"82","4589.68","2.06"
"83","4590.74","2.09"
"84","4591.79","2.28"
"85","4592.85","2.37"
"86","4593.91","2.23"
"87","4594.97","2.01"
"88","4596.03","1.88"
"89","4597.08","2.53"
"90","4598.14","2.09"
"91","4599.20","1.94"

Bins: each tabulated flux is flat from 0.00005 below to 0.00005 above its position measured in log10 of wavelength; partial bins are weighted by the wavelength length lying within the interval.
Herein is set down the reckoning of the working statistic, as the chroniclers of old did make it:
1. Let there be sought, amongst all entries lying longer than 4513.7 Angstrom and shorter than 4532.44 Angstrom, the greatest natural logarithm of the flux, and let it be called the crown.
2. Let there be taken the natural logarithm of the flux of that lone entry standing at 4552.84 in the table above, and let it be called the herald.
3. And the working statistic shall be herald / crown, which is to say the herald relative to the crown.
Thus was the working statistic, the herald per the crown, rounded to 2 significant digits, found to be 0.62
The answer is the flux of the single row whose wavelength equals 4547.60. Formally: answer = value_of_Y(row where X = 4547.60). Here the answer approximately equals 2.29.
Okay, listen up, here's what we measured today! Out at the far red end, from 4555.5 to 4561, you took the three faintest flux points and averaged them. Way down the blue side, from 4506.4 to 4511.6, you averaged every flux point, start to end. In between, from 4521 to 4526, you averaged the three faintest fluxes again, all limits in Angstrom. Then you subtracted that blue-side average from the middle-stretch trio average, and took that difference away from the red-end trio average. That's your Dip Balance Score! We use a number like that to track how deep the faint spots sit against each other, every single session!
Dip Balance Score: 2.32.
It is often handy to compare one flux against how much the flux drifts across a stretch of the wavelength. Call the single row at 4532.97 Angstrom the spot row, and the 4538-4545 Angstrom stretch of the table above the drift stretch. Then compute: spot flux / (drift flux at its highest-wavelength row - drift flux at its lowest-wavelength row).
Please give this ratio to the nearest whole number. -16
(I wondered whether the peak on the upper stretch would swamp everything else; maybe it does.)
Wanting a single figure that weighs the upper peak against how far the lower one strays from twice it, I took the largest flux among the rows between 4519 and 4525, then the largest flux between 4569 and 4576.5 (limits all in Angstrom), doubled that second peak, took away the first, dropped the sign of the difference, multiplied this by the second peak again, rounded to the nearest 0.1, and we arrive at 5.6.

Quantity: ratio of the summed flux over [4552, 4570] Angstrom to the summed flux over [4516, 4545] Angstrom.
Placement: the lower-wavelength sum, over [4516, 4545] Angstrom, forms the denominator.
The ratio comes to 0.64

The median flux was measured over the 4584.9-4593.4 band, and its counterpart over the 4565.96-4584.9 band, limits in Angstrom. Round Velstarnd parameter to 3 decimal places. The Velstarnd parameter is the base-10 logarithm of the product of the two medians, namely 0.642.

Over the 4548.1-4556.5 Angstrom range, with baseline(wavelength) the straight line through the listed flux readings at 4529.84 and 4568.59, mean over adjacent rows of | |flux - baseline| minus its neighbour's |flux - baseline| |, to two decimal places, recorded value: 0.12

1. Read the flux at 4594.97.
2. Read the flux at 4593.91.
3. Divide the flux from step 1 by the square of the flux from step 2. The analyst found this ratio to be 0.40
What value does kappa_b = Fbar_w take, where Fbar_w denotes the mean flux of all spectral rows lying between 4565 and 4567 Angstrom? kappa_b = 2.09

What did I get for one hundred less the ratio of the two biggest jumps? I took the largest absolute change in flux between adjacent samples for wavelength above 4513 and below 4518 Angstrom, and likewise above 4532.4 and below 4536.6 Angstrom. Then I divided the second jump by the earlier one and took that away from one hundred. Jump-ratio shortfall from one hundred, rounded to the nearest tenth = 98.9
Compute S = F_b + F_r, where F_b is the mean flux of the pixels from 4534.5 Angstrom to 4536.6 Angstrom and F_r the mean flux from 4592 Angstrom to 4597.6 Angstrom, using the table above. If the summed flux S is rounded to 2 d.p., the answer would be 4.18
